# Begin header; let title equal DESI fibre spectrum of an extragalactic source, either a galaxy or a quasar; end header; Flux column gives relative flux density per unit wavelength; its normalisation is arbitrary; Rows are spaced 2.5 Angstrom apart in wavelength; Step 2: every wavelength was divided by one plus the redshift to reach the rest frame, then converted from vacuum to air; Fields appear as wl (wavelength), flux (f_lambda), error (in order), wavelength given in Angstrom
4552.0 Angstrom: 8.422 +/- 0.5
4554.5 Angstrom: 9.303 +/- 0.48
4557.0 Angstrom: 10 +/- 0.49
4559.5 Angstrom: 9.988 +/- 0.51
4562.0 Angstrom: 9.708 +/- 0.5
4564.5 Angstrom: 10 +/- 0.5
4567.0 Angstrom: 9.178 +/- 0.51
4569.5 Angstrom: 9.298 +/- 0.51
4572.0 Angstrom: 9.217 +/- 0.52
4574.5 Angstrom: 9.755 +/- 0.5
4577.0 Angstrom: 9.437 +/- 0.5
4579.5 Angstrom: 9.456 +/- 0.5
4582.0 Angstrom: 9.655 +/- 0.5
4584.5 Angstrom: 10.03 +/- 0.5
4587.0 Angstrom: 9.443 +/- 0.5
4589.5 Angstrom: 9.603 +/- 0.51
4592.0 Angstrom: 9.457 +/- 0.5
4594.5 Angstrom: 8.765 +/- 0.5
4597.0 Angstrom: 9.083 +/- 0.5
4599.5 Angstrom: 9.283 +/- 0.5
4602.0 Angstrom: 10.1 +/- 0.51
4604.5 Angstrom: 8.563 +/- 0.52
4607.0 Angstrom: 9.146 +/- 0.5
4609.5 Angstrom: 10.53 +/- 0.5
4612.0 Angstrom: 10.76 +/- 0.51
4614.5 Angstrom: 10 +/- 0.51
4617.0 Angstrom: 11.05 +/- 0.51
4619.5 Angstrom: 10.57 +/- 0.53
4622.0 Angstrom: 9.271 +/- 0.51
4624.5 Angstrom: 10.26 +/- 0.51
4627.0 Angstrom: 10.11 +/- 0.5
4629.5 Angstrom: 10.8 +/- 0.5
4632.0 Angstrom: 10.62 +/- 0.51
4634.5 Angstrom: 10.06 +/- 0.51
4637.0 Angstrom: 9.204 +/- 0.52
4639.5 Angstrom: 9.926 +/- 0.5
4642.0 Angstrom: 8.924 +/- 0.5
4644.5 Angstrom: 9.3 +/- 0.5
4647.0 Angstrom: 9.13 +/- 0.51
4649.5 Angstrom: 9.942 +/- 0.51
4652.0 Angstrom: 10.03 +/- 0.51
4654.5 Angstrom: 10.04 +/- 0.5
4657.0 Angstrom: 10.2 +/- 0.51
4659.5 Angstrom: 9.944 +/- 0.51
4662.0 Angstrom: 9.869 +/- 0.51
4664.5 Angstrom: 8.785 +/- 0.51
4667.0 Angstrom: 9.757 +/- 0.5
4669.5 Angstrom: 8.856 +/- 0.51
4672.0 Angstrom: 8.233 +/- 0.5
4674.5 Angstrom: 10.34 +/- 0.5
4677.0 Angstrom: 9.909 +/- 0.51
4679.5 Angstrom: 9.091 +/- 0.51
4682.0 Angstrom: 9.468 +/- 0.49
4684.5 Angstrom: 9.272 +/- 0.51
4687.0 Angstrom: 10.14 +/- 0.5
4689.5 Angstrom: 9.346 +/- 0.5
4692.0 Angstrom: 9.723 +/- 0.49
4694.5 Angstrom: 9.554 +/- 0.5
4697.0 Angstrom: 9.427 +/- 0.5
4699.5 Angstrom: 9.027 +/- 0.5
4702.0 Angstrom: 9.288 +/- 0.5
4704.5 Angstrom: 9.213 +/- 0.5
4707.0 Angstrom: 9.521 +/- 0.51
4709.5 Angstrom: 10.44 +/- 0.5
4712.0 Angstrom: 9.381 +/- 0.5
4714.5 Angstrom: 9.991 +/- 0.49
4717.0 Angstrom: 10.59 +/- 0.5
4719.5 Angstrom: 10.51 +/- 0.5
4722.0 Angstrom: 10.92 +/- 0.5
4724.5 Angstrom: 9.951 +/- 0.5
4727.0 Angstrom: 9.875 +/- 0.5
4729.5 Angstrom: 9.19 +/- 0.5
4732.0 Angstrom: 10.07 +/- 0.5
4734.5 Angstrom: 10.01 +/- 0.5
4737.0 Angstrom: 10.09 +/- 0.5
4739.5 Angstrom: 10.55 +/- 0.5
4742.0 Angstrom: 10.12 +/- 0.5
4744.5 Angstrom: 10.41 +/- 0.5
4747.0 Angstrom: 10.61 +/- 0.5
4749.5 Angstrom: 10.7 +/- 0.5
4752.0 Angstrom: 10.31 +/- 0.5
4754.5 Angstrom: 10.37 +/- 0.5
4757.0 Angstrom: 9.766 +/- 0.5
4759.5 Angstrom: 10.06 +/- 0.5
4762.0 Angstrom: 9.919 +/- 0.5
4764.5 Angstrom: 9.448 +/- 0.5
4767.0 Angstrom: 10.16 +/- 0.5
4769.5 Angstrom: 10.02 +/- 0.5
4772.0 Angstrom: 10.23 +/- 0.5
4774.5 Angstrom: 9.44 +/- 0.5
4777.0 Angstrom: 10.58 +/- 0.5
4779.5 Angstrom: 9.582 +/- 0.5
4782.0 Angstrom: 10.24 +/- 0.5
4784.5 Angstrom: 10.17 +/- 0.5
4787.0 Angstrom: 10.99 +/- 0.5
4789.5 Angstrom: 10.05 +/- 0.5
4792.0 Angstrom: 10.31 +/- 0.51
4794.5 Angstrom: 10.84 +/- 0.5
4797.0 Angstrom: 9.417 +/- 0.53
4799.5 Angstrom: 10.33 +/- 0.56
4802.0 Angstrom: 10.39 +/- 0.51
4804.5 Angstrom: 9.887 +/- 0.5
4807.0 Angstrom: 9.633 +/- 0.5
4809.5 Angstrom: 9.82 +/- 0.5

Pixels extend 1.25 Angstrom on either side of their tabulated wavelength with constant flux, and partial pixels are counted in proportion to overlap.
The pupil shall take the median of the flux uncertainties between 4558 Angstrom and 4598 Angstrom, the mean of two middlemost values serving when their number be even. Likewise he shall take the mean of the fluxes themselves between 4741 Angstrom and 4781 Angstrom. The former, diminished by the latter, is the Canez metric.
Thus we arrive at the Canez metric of -9.61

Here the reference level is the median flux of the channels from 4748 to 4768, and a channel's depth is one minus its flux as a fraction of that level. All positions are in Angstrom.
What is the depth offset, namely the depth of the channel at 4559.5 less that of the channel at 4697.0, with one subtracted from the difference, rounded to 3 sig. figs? -1.06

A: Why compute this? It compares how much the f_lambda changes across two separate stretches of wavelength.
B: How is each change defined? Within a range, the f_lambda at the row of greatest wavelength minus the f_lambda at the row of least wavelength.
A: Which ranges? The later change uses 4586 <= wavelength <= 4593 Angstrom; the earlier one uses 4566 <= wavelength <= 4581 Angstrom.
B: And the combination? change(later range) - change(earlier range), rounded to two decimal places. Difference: -0.26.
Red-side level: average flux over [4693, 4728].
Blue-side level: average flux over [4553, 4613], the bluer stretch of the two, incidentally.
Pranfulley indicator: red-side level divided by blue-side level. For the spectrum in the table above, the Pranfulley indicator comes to 1.03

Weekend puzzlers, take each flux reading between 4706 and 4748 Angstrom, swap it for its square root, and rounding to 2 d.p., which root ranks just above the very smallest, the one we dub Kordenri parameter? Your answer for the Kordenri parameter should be 3.06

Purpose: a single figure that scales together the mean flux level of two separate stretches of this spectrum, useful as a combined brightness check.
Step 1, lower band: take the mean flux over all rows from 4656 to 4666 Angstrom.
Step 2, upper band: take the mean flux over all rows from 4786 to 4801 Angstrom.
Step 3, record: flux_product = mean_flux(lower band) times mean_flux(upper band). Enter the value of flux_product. 100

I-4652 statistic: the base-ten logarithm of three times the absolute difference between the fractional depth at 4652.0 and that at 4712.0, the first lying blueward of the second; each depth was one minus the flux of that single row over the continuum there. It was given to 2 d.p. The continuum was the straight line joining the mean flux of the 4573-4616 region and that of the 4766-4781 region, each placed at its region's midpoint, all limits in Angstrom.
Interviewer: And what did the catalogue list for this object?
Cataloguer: -0.62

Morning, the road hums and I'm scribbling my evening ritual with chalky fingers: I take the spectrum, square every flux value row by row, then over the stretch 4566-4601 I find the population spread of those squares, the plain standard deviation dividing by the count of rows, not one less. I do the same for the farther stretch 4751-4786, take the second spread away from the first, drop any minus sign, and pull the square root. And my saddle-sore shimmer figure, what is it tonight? 1.04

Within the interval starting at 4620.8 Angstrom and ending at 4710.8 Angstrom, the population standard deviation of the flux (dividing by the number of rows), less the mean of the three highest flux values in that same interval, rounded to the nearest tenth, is -10.1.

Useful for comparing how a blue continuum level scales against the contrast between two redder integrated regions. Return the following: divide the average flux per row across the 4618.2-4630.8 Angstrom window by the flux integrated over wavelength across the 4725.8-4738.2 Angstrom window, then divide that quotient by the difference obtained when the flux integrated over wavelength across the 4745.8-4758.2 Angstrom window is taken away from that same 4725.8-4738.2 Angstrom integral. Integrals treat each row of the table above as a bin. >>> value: -0.013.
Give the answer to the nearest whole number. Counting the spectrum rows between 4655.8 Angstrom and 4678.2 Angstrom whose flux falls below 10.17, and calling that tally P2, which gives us 7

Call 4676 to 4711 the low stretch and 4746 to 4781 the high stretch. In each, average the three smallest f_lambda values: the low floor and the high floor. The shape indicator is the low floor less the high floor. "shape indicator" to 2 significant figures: -0.38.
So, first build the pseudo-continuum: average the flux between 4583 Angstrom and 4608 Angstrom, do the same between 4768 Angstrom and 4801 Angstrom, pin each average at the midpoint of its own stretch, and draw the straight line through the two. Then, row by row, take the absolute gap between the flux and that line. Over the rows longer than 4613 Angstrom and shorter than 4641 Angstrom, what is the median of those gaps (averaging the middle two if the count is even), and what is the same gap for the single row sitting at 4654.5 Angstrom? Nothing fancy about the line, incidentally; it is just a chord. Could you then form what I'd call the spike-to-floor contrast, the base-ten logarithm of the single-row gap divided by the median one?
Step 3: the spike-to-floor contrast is -0.16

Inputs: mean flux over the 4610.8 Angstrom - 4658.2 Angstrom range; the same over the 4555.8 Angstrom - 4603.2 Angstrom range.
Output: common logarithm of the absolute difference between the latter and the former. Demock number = -0.34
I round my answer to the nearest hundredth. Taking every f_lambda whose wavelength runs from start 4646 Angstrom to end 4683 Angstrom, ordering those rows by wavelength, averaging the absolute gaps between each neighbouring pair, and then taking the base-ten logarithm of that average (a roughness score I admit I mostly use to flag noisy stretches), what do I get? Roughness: -0.21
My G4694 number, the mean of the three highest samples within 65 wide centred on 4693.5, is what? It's 10.7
